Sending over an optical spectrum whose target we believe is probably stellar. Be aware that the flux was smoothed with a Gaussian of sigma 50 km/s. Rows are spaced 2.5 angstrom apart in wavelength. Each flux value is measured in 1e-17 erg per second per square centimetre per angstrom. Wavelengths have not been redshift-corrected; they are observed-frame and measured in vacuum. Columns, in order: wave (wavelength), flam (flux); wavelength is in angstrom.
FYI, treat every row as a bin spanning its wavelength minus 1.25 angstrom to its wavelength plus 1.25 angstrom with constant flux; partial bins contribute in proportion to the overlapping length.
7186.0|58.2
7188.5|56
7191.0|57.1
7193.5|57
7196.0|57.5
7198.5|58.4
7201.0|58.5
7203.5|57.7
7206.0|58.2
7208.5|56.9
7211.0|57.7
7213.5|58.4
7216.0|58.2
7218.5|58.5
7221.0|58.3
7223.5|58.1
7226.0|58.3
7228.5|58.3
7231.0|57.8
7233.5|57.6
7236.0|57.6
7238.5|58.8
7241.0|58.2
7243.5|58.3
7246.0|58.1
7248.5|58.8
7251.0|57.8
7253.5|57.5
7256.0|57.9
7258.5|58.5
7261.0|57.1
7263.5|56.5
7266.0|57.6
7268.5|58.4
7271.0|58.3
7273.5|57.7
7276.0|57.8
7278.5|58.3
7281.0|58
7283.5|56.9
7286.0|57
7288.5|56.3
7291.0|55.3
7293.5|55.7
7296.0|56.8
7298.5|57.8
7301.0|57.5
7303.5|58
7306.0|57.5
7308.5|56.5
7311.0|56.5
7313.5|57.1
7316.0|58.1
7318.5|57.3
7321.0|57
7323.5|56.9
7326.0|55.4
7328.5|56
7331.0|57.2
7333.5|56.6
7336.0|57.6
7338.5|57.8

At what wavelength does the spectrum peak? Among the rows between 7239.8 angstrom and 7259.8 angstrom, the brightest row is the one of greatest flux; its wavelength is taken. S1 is 7248.5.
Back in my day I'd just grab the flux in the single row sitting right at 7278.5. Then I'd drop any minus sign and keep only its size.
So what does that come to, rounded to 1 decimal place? 58.3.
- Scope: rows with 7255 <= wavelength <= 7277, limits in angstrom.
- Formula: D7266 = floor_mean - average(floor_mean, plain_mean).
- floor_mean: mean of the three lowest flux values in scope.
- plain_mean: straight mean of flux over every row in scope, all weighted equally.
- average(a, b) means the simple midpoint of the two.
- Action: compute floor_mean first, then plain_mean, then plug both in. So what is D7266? -0.34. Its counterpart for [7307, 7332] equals -0.42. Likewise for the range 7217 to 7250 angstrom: -0.27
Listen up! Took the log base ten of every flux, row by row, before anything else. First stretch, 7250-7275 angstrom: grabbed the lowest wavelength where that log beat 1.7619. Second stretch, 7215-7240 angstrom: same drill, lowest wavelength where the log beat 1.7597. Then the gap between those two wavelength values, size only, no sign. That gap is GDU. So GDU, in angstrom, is 35.0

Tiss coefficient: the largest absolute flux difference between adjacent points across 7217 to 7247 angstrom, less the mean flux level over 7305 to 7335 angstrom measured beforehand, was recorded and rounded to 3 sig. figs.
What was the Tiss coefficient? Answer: -55.6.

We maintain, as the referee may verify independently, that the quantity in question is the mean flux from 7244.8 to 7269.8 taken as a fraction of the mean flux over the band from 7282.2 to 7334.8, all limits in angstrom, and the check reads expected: 1.02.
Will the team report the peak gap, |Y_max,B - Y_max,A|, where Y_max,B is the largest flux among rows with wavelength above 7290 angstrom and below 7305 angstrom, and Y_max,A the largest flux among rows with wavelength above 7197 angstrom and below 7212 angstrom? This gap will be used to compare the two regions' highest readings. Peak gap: 0.50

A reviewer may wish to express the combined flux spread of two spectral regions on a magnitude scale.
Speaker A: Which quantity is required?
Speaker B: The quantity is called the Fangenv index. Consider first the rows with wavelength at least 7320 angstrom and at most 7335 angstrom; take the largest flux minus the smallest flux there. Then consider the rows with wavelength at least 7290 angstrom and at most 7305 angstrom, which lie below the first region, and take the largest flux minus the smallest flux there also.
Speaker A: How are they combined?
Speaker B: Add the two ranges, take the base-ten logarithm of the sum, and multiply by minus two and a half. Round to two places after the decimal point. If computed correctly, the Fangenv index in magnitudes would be -1.63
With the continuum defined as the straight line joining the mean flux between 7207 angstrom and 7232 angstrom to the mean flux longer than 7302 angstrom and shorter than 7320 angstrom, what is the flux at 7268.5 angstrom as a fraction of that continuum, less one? 0.013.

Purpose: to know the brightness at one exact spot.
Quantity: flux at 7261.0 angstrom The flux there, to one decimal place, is 57.1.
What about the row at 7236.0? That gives 57.6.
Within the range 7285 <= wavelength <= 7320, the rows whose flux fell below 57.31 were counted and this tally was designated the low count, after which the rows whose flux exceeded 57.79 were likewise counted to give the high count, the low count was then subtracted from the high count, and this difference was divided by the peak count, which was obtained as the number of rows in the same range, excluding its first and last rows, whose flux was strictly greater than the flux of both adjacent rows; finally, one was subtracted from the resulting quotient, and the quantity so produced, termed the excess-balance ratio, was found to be -3.0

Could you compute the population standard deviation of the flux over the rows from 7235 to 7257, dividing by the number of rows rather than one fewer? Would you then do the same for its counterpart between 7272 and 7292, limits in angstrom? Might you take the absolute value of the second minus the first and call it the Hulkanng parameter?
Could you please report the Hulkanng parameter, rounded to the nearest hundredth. 0.49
